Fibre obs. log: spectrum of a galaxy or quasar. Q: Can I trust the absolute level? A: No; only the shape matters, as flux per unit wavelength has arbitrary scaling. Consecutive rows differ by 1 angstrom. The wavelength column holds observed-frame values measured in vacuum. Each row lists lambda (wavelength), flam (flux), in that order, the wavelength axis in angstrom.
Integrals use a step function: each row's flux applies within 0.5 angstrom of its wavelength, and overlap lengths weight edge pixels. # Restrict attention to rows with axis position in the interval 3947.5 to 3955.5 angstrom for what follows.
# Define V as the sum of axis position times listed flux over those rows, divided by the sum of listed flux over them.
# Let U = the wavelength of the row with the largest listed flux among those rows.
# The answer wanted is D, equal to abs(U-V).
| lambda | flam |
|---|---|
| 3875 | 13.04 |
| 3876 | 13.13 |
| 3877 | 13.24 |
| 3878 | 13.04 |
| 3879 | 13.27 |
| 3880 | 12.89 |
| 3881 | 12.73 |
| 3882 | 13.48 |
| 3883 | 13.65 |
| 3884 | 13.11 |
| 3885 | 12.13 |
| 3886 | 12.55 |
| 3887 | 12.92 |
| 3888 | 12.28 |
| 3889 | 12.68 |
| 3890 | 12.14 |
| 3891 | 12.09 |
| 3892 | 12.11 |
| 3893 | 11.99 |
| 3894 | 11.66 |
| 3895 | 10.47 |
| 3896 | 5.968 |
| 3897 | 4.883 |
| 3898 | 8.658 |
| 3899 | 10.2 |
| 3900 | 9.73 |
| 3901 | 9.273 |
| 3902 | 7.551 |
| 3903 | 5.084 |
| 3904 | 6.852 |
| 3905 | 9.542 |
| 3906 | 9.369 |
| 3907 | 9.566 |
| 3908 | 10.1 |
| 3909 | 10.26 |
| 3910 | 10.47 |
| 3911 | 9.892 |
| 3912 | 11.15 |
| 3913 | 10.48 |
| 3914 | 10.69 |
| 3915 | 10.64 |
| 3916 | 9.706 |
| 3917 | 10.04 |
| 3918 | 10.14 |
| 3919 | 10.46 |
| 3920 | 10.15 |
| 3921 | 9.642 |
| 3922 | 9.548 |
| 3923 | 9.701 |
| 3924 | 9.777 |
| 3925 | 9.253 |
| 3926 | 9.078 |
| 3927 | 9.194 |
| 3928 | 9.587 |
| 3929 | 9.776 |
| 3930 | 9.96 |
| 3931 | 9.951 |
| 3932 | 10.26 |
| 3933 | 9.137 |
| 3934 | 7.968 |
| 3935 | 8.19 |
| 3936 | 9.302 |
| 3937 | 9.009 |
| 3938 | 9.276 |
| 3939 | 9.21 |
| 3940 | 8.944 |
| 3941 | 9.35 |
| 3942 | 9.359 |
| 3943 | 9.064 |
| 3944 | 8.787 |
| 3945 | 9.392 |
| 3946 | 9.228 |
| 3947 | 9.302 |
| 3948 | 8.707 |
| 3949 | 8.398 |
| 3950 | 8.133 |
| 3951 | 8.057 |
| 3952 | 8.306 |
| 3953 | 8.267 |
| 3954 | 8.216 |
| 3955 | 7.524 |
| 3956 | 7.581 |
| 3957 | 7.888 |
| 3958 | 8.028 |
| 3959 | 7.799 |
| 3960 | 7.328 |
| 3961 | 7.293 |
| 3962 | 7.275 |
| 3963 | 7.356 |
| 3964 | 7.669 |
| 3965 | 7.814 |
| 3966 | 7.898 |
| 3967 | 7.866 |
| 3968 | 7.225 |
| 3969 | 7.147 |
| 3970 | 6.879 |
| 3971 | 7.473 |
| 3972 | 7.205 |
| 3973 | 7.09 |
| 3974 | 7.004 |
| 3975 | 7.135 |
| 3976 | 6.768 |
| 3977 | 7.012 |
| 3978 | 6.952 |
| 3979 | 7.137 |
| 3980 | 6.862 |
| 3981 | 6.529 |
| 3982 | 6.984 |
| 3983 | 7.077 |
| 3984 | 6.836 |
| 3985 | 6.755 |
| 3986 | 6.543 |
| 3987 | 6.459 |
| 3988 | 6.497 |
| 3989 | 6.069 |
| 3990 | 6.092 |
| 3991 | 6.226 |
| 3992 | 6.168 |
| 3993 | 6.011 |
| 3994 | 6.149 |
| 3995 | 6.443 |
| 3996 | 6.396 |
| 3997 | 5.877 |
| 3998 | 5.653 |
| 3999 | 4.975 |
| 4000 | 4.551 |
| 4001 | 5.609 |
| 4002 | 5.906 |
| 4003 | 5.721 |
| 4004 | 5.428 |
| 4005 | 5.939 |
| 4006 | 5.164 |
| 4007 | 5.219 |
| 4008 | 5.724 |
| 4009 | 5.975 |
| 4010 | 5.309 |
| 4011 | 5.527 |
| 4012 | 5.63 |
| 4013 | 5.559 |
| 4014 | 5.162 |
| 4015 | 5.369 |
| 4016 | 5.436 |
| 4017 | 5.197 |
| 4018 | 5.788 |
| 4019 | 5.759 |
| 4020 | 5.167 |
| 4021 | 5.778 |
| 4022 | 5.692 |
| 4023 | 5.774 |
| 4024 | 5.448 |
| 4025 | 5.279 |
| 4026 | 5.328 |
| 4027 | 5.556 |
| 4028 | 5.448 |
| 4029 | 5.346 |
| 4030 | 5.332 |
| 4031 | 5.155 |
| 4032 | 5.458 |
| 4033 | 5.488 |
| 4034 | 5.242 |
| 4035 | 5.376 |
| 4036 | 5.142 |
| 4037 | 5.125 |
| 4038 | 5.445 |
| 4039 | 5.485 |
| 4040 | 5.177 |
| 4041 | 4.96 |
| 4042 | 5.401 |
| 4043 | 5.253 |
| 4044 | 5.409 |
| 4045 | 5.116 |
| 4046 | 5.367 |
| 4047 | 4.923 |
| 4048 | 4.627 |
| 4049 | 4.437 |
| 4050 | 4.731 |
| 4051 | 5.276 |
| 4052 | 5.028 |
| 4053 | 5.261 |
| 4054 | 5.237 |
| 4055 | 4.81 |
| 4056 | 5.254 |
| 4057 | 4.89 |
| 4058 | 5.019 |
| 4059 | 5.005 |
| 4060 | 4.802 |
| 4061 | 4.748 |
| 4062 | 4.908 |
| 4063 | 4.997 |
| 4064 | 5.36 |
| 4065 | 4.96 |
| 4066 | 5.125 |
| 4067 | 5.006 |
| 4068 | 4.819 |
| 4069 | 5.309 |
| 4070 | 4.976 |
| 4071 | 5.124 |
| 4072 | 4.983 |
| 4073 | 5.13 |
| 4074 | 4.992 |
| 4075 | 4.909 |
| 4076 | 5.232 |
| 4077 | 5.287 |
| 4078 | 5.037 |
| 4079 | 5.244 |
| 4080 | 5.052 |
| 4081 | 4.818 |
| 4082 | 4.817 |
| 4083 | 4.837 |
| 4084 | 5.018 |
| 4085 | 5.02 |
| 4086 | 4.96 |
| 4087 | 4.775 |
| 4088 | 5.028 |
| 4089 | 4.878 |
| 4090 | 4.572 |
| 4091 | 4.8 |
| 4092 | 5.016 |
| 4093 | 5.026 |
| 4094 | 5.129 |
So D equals 3.4 angstrom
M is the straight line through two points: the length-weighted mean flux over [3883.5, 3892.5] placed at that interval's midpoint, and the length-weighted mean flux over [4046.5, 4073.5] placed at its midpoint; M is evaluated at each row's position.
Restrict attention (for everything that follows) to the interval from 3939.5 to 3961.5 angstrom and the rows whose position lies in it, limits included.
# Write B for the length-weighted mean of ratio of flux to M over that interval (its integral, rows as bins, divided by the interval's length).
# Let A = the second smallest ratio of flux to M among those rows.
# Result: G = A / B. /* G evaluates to 0.91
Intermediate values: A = 0.79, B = 0.86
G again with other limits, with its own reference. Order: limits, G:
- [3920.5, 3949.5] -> 0.88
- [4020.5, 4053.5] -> 0.92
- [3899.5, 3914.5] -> 0.72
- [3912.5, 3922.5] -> 0.96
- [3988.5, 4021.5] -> 0.85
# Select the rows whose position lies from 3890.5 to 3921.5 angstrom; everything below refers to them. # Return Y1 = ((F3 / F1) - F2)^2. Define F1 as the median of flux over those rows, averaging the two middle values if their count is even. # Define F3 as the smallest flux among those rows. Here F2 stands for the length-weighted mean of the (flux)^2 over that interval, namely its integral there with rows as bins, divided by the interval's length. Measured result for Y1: 9155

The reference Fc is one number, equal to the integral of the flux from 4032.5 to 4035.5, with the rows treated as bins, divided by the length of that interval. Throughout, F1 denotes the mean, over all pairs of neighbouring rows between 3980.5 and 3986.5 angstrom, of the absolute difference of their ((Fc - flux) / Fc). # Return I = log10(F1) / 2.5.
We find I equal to -0.56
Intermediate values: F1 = 0.040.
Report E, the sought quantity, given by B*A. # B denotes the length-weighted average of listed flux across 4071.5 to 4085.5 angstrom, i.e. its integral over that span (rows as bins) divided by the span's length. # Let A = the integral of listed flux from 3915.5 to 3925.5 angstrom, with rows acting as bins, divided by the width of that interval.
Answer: 49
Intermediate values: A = 9.8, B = 5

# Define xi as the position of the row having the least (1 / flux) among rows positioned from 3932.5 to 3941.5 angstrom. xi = 3941 angstrom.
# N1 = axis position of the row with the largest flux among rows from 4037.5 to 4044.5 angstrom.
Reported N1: 4039 angstrom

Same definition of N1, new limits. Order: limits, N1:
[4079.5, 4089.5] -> 4080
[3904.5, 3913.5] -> 3912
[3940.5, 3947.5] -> 3945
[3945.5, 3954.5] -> 3947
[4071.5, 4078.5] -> 4077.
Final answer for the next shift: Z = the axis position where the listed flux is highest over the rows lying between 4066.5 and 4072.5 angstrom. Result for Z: 4069 angstrom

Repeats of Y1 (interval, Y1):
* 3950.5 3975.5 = 3204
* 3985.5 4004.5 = 1207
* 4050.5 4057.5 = 635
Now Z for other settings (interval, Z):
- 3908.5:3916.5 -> 3912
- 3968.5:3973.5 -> 3971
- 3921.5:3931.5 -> 3930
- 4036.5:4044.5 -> 4039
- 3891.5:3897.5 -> 3892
